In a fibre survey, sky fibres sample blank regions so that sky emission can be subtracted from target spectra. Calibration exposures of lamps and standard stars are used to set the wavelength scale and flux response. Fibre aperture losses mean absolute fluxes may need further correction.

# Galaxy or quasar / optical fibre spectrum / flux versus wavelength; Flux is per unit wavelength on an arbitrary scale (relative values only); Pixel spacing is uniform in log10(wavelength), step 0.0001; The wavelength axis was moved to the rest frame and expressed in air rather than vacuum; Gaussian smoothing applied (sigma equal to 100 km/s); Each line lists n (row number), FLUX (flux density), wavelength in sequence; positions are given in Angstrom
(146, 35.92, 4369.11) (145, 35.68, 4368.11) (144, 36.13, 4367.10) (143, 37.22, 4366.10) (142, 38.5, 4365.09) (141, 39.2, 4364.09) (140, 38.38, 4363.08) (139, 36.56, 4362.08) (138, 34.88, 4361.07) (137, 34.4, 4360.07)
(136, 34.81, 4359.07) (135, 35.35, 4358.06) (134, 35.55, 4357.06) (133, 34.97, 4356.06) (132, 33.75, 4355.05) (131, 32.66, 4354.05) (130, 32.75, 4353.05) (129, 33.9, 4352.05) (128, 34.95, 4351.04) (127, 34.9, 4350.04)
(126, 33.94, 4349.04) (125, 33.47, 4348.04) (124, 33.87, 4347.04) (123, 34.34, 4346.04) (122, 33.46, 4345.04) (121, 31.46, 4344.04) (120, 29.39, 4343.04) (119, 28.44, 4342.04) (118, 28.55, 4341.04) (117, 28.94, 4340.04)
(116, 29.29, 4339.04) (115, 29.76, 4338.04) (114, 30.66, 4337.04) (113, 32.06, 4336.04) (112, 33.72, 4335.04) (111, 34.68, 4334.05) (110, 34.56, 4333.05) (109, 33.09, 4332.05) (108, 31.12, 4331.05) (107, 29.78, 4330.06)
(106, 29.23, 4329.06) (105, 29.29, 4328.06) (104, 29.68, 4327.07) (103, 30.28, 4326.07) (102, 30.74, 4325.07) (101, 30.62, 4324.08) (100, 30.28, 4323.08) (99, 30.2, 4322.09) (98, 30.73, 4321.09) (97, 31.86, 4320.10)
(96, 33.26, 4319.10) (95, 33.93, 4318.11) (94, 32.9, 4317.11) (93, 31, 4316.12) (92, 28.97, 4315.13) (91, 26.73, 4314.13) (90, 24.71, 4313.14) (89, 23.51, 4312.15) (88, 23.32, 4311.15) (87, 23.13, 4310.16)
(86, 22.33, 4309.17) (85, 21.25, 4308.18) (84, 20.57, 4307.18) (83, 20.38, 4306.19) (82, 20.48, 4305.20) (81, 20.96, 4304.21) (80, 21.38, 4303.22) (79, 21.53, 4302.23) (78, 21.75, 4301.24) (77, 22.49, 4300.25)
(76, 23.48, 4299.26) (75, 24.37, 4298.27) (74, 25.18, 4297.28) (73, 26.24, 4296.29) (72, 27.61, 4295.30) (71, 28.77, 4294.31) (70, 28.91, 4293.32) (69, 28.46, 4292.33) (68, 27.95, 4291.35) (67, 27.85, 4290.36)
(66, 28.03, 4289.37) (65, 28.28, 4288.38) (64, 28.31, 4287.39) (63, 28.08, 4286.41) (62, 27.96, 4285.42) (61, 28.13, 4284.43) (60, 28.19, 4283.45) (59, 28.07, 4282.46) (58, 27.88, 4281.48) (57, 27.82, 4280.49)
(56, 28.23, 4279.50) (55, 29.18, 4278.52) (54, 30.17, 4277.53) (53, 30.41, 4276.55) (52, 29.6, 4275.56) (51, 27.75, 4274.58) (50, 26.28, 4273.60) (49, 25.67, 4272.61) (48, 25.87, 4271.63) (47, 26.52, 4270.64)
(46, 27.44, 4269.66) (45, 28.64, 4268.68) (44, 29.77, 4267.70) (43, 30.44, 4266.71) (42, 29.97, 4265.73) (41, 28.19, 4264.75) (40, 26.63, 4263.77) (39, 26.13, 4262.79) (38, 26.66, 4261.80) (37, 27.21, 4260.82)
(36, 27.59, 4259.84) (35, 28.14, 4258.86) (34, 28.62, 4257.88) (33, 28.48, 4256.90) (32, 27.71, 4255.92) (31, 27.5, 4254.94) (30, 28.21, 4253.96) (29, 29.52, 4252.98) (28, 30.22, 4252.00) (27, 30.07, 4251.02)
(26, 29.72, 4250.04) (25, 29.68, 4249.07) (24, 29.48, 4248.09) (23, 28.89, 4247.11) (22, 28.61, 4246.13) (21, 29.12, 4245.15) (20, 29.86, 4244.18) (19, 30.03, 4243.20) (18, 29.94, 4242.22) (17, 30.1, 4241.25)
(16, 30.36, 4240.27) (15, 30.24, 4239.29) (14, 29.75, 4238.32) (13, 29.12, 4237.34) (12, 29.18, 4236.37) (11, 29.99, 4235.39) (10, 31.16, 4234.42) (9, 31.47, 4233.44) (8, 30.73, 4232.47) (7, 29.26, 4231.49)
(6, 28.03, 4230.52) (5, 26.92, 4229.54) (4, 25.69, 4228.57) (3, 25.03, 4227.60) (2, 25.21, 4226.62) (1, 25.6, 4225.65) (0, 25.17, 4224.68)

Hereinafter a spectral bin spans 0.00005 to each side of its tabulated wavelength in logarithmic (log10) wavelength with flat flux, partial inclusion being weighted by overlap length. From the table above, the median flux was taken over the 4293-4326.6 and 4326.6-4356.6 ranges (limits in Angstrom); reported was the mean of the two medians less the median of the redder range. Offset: -3.5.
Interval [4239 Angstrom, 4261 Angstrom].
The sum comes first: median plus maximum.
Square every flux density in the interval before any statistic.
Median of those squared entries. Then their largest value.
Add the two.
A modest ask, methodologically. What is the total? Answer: 1791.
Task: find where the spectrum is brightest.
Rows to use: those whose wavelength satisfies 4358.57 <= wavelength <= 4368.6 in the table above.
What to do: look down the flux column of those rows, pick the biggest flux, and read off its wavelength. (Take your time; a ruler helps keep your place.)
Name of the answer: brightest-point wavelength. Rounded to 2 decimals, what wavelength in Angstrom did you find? 4364.09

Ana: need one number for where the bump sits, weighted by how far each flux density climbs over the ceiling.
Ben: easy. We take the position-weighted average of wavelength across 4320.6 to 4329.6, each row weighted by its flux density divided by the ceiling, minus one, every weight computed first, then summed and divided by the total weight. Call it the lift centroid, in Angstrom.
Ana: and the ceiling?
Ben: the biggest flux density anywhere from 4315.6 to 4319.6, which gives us 4325.4 Angstrom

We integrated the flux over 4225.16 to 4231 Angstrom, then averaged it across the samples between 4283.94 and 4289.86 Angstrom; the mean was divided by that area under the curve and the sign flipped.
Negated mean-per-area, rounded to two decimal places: -0.18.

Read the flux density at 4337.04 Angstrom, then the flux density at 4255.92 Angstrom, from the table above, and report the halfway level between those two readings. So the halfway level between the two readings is 29.2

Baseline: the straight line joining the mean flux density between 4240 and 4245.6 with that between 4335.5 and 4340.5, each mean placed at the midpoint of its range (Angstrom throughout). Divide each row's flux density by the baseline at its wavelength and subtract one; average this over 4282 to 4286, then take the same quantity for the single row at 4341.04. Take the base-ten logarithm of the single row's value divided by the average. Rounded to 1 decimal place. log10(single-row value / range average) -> -0.1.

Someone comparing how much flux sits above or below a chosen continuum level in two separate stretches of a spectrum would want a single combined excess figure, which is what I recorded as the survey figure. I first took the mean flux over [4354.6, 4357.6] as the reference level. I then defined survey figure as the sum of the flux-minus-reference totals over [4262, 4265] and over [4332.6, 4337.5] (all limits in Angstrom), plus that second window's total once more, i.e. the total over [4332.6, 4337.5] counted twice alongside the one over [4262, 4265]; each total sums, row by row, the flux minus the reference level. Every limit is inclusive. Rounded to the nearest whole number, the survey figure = -40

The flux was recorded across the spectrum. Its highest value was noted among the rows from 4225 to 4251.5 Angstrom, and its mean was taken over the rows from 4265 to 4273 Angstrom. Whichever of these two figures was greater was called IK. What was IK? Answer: 31.5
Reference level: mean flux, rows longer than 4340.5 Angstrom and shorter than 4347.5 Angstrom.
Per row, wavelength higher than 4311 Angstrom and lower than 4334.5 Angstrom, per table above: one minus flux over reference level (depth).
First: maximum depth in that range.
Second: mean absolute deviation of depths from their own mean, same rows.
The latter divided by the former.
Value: 0.3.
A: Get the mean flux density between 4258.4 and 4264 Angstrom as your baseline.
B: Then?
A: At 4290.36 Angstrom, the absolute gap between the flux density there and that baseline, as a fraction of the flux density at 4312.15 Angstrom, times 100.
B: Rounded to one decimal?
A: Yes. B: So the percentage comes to 3.4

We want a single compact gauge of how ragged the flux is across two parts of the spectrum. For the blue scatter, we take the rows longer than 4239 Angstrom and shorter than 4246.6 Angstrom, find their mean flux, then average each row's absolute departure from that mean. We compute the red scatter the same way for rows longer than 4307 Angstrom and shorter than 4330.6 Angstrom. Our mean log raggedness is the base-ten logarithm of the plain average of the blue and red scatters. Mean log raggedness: 0.28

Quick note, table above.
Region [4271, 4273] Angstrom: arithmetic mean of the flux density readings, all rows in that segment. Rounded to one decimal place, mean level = 25.8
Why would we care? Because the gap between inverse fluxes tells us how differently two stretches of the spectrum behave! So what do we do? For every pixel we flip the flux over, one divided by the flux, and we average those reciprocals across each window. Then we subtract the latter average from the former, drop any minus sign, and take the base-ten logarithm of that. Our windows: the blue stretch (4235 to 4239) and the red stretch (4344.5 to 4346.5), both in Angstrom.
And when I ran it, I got -2.4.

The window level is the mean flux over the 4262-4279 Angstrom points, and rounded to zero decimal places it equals 28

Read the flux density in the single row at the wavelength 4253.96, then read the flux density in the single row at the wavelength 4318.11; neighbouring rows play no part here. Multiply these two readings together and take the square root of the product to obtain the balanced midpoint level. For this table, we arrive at 30.9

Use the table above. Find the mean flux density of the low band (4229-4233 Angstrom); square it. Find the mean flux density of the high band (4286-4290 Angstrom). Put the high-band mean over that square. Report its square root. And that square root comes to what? 0.185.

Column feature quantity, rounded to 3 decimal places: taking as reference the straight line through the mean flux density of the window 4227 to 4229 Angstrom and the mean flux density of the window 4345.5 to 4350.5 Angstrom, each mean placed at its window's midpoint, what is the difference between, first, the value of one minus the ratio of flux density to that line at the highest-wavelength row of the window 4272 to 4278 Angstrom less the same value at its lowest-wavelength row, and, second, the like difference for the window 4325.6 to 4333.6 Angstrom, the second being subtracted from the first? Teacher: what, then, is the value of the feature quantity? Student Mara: -0.029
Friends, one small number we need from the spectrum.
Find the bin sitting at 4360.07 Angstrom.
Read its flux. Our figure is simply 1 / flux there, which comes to 0.029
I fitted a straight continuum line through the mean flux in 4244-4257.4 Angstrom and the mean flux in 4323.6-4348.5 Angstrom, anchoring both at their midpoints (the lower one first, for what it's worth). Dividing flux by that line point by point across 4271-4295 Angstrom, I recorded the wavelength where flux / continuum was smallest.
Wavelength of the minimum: 4272.61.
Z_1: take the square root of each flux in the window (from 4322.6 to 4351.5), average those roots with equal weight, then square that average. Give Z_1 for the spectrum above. 31.5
